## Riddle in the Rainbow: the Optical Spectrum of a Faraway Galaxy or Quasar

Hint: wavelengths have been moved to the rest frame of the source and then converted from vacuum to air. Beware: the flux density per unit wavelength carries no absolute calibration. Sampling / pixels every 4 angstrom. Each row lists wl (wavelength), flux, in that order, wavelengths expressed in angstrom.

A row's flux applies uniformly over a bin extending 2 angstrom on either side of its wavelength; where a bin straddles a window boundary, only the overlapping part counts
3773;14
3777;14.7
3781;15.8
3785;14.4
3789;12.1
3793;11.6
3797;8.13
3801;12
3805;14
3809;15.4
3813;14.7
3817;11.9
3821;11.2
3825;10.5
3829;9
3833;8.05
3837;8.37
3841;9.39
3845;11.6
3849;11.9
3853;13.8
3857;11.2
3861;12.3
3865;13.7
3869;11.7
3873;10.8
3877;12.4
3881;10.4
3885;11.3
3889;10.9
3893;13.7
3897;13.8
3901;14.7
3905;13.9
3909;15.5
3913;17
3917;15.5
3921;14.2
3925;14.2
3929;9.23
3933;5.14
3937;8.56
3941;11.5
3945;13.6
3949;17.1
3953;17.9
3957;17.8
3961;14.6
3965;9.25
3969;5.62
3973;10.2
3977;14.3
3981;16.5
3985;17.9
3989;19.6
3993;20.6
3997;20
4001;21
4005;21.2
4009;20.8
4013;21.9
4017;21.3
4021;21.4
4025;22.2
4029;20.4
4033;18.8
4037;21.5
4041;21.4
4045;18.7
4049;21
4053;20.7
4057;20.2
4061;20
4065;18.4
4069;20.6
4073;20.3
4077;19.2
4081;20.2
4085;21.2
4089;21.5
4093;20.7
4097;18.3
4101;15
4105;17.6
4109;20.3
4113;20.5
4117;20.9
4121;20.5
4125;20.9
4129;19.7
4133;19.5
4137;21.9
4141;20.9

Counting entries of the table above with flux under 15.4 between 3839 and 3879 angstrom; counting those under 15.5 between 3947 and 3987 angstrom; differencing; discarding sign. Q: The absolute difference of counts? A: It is 5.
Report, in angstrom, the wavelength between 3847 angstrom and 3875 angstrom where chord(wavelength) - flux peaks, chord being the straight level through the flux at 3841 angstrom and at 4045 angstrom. 3873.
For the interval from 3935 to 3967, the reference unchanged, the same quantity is 3965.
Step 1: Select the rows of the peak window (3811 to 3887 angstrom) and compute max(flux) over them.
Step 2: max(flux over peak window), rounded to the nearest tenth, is 14.7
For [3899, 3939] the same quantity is 17.0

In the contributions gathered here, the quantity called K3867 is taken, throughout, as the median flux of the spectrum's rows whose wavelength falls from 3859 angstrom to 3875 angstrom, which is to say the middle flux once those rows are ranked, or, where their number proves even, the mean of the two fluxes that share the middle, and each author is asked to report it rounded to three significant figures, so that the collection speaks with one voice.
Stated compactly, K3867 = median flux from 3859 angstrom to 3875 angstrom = 12.0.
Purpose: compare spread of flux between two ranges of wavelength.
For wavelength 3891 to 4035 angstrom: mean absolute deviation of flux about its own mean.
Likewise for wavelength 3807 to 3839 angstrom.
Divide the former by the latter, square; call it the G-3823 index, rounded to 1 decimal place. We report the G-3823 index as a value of 3.1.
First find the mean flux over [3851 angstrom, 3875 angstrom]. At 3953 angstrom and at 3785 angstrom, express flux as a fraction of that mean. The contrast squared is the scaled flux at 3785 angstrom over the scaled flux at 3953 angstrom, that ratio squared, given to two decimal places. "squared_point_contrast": 0.65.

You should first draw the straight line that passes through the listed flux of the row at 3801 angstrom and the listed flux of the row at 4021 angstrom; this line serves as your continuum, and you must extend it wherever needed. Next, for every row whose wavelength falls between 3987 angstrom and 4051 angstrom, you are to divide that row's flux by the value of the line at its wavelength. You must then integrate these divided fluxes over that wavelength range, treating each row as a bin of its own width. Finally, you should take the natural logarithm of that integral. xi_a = 4.13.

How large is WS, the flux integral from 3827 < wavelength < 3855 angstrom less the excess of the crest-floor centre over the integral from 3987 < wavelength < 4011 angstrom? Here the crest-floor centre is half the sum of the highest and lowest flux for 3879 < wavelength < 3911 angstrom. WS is 768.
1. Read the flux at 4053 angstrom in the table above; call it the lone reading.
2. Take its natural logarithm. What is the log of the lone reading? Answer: 3.03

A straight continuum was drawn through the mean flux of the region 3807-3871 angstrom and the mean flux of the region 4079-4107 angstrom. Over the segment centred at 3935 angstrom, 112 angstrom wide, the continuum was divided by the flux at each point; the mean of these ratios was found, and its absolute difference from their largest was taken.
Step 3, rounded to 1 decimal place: 1.6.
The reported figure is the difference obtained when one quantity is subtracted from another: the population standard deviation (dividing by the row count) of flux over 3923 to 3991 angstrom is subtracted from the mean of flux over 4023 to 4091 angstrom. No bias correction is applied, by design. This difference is 16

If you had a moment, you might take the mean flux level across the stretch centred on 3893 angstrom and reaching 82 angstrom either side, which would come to 12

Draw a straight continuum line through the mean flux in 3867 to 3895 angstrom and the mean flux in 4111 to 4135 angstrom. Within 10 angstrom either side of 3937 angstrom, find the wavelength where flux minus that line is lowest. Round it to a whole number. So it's 3933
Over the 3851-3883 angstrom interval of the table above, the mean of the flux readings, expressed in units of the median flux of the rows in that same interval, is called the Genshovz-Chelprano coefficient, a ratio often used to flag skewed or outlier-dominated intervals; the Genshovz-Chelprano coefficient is 1.00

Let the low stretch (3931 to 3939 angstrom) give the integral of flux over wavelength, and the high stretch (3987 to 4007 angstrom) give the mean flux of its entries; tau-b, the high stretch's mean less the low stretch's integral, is -34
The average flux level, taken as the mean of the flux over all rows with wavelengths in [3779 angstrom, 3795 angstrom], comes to 13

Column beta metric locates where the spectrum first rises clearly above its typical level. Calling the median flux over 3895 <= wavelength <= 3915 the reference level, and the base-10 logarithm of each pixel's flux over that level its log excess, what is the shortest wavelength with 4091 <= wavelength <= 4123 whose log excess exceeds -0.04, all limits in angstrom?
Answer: 4093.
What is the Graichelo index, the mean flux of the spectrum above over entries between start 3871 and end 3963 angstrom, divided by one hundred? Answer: 0.132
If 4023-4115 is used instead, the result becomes 0.199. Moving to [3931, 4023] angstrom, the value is 0.160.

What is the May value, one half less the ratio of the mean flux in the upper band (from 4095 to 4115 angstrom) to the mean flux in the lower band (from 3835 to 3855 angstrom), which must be -1.2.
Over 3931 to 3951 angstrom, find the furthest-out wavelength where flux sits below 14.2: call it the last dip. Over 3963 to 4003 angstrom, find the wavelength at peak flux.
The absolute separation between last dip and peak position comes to 56 angstrom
